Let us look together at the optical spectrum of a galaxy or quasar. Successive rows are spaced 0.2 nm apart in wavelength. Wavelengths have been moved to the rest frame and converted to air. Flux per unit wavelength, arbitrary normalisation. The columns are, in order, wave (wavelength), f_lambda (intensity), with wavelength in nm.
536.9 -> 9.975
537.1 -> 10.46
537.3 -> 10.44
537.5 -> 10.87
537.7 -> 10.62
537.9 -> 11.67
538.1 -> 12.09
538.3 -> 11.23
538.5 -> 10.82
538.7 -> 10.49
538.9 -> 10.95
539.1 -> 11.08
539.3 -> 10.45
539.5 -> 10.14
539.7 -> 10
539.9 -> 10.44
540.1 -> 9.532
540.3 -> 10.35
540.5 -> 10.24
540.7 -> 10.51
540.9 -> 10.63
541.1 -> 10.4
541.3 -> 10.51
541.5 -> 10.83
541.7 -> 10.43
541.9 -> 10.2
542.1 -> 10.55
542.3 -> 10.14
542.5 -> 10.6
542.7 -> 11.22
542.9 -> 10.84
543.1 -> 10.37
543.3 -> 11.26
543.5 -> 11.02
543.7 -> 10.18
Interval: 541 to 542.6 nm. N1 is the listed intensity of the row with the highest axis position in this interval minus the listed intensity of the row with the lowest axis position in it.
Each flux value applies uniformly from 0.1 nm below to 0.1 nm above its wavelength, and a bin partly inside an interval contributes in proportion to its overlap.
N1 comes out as 0.2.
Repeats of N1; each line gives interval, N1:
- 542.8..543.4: 0.4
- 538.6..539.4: 0.0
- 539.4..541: 0.5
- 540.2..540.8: 0.2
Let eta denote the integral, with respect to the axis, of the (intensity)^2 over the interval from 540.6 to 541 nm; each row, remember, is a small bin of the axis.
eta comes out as 44.7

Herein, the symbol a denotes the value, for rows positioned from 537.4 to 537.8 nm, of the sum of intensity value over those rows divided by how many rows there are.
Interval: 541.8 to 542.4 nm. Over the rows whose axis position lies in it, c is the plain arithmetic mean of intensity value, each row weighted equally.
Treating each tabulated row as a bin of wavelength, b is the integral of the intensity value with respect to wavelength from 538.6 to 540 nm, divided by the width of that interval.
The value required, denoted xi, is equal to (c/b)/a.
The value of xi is 0.0912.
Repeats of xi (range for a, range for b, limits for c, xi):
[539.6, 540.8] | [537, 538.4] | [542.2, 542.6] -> 0.0922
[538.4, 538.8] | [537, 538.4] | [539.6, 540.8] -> 0.0864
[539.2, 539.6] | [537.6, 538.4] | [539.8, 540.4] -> 0.0861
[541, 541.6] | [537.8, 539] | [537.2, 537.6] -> 0.0899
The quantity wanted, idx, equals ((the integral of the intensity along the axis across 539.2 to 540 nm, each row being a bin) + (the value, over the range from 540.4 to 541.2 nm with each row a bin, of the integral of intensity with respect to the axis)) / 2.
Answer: 8.28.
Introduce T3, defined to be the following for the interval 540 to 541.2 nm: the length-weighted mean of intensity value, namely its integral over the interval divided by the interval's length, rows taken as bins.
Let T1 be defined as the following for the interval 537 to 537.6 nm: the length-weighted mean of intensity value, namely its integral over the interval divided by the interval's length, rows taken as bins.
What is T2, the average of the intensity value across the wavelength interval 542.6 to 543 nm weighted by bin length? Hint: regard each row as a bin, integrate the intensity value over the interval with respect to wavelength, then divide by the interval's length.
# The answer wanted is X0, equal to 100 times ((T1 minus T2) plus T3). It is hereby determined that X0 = 984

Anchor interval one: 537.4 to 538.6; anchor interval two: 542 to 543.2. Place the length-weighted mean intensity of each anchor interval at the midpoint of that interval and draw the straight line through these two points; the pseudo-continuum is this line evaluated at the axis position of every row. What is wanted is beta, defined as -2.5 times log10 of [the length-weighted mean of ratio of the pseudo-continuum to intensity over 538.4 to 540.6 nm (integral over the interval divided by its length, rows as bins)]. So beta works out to -0.064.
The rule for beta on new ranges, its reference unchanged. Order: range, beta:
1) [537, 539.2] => -0.025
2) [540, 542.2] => -0.046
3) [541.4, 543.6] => 0.003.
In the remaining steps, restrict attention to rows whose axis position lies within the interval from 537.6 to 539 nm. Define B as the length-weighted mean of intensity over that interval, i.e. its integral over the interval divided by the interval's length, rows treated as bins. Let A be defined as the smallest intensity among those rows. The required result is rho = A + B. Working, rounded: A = 10.49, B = 11.1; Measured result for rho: 21.6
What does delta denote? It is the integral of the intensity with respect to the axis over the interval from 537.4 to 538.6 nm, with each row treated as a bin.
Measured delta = 13.46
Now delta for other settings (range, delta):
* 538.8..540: 12.61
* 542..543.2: 12.74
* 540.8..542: 12.60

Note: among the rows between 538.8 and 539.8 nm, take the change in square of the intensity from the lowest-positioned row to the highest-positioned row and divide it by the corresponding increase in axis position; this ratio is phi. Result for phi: -25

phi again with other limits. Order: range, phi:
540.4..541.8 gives 3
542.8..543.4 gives 23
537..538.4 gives 14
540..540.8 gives 33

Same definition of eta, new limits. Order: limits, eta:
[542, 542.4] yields 42.8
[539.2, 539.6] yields 42.4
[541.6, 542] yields 42.6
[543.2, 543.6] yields 49.6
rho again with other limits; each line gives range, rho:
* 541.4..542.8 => 20.7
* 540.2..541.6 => 20.7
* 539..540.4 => 19.8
